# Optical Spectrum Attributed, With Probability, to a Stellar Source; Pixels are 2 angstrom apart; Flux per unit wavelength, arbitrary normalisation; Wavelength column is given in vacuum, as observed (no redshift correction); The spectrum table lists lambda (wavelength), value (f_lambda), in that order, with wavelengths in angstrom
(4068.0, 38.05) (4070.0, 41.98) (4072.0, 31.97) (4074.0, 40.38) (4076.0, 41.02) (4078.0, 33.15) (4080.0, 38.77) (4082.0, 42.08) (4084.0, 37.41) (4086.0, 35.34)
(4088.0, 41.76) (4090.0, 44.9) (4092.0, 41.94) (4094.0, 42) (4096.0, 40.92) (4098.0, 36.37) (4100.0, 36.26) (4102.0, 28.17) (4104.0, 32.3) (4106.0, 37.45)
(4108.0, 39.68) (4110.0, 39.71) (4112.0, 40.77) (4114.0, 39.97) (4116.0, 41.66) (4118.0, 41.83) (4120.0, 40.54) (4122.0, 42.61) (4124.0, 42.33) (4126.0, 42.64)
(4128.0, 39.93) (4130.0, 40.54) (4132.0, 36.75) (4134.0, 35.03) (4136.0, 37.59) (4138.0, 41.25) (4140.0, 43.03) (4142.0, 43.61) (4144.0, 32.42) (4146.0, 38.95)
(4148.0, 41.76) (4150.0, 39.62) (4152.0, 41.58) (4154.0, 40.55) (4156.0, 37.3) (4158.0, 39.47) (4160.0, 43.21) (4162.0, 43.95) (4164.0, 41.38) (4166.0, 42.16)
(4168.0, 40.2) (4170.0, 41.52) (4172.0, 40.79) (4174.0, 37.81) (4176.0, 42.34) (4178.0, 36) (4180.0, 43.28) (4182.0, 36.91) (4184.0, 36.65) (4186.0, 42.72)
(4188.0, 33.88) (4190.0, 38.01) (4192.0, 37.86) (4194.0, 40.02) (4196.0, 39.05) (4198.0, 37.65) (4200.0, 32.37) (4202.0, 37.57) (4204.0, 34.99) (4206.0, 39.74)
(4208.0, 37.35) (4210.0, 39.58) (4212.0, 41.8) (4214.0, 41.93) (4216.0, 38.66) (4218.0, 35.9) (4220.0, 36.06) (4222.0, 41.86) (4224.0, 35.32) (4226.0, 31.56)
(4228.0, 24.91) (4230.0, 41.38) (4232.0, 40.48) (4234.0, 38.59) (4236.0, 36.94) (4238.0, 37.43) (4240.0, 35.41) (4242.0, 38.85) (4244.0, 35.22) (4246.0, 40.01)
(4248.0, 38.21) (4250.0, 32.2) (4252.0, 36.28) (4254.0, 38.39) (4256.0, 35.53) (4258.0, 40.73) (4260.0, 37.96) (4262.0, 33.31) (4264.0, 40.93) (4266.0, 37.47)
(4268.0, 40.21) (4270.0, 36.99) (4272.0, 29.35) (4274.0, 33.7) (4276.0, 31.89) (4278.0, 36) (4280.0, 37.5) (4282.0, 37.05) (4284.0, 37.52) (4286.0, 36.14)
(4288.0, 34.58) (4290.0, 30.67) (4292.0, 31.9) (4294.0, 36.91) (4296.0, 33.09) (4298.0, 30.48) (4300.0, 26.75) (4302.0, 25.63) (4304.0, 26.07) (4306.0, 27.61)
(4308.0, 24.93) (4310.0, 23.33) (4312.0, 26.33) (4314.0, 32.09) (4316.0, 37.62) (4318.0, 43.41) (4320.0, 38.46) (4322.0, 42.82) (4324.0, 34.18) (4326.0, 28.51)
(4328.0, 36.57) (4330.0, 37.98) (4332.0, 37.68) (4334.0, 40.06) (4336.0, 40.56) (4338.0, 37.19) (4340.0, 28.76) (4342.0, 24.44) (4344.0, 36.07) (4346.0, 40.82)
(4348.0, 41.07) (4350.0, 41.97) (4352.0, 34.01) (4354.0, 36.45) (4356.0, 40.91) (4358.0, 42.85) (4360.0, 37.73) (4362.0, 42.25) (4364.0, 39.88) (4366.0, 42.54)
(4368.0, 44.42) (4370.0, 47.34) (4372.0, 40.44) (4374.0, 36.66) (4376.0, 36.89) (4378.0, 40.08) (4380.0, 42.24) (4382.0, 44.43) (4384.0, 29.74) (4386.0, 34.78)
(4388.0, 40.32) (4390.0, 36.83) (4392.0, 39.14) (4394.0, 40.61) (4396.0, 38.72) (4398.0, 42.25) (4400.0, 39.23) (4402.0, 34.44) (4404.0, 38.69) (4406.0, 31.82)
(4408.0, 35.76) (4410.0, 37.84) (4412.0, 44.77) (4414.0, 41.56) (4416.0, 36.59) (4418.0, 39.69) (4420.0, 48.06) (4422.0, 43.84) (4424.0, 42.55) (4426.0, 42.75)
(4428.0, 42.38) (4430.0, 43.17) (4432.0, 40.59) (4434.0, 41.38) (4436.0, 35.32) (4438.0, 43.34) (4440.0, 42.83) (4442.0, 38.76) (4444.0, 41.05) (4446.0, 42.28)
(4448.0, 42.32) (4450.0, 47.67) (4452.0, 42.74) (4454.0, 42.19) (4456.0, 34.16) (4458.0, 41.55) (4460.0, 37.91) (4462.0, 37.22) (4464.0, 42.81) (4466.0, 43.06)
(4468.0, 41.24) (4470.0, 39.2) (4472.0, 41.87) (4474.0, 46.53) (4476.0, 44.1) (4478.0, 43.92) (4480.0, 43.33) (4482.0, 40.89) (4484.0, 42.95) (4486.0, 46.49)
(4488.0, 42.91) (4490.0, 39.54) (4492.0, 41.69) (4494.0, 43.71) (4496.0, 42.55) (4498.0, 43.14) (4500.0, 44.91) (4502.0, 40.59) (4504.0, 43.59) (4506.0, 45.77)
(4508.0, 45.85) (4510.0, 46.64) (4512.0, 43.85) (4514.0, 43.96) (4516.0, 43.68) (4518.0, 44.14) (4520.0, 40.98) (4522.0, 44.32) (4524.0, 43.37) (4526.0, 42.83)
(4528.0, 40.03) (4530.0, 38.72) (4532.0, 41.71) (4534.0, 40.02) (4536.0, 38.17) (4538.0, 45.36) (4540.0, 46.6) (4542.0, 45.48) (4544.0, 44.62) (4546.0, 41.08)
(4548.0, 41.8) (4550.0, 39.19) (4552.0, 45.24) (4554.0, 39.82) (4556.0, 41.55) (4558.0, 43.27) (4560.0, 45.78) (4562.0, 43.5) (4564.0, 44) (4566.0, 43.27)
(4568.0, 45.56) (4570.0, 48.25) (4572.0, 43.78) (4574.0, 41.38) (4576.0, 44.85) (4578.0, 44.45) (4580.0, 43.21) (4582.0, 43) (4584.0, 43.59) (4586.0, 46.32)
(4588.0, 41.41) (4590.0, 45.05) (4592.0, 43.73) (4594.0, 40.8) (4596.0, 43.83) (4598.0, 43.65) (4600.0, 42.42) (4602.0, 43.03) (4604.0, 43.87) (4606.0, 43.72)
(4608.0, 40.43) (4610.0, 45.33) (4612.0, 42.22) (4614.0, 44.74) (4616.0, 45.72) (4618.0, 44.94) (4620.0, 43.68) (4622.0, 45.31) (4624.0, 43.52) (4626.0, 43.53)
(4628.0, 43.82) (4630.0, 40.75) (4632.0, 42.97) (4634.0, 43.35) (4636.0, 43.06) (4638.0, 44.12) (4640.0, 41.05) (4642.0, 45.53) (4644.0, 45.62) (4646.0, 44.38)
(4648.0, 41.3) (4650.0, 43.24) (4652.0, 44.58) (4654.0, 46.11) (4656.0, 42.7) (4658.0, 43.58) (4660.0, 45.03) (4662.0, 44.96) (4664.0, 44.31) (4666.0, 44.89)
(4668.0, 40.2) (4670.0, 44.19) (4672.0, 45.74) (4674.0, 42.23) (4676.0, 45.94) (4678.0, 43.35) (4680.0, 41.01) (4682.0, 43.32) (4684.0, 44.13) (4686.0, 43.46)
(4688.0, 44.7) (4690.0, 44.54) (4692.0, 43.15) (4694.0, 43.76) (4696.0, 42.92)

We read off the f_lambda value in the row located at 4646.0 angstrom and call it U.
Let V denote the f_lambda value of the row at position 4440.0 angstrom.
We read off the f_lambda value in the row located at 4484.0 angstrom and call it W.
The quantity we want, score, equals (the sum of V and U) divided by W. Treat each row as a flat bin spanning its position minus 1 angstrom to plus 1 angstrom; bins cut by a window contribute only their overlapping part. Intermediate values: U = 44.38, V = 42.83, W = 42.95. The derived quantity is 2.0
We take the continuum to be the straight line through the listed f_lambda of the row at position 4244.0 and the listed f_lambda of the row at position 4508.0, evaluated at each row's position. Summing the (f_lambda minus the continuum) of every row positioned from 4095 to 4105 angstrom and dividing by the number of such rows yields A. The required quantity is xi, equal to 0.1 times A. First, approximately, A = 5.4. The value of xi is 0.54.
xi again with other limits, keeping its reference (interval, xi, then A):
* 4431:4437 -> -0.38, -3.8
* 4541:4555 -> -0.50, -5.0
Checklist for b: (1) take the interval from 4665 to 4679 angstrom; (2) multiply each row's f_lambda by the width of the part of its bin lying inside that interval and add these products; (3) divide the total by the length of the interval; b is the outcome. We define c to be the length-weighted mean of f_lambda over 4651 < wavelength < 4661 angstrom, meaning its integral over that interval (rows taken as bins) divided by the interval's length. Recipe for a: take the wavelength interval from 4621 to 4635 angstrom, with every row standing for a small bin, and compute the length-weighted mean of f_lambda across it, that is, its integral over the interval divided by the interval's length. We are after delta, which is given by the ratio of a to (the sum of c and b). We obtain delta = 0.491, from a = 43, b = 43.8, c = 44.4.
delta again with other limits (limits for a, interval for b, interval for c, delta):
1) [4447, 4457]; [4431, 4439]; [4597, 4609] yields 0.504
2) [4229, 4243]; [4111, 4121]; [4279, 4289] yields 0.496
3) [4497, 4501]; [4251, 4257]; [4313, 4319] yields 0.591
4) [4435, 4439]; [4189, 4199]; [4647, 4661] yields 0.478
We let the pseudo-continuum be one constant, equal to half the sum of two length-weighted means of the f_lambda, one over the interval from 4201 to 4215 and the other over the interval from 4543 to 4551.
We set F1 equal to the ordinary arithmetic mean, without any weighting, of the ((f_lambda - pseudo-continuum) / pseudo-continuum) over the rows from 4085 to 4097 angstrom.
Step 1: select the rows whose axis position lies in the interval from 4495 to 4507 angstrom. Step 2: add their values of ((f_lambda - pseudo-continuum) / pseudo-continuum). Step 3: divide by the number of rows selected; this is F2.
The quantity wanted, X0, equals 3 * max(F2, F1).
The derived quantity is 0.23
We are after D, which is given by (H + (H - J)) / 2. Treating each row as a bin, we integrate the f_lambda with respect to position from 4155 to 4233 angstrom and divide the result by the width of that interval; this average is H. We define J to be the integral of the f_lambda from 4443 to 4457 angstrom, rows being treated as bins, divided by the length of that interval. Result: 18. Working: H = 39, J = 42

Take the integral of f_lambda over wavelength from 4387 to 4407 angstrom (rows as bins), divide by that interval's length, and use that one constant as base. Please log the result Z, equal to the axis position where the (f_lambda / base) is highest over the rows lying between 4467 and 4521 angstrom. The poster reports 4510.0 angstrom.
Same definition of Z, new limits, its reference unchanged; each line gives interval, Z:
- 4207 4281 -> 4214.0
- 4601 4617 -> 4616.0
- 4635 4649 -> 4644.0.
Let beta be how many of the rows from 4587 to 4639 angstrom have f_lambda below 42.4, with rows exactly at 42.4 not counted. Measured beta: 5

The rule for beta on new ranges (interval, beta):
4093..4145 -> 22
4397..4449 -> 18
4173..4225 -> 24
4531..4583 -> 9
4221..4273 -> 26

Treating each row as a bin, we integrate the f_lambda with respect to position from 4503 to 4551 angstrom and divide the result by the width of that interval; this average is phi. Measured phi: 43.0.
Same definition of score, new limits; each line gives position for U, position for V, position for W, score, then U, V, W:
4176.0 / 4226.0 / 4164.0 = 1.8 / 42.34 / 31.56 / 41.38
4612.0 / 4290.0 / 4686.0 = 1.7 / 42.22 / 30.67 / 43.46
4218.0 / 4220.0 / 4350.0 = 1.7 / 35.9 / 36.06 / 41.97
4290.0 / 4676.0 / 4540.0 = 1.6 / 30.67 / 45.94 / 46.6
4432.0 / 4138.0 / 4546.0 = 2.0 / 40.59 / 41.25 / 41.08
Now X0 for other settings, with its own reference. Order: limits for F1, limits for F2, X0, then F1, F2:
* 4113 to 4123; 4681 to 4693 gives 0.26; 0.02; 0.09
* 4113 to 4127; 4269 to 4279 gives 0.10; 0.03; -0.17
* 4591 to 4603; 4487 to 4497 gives 0.19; 0.06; 0.04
